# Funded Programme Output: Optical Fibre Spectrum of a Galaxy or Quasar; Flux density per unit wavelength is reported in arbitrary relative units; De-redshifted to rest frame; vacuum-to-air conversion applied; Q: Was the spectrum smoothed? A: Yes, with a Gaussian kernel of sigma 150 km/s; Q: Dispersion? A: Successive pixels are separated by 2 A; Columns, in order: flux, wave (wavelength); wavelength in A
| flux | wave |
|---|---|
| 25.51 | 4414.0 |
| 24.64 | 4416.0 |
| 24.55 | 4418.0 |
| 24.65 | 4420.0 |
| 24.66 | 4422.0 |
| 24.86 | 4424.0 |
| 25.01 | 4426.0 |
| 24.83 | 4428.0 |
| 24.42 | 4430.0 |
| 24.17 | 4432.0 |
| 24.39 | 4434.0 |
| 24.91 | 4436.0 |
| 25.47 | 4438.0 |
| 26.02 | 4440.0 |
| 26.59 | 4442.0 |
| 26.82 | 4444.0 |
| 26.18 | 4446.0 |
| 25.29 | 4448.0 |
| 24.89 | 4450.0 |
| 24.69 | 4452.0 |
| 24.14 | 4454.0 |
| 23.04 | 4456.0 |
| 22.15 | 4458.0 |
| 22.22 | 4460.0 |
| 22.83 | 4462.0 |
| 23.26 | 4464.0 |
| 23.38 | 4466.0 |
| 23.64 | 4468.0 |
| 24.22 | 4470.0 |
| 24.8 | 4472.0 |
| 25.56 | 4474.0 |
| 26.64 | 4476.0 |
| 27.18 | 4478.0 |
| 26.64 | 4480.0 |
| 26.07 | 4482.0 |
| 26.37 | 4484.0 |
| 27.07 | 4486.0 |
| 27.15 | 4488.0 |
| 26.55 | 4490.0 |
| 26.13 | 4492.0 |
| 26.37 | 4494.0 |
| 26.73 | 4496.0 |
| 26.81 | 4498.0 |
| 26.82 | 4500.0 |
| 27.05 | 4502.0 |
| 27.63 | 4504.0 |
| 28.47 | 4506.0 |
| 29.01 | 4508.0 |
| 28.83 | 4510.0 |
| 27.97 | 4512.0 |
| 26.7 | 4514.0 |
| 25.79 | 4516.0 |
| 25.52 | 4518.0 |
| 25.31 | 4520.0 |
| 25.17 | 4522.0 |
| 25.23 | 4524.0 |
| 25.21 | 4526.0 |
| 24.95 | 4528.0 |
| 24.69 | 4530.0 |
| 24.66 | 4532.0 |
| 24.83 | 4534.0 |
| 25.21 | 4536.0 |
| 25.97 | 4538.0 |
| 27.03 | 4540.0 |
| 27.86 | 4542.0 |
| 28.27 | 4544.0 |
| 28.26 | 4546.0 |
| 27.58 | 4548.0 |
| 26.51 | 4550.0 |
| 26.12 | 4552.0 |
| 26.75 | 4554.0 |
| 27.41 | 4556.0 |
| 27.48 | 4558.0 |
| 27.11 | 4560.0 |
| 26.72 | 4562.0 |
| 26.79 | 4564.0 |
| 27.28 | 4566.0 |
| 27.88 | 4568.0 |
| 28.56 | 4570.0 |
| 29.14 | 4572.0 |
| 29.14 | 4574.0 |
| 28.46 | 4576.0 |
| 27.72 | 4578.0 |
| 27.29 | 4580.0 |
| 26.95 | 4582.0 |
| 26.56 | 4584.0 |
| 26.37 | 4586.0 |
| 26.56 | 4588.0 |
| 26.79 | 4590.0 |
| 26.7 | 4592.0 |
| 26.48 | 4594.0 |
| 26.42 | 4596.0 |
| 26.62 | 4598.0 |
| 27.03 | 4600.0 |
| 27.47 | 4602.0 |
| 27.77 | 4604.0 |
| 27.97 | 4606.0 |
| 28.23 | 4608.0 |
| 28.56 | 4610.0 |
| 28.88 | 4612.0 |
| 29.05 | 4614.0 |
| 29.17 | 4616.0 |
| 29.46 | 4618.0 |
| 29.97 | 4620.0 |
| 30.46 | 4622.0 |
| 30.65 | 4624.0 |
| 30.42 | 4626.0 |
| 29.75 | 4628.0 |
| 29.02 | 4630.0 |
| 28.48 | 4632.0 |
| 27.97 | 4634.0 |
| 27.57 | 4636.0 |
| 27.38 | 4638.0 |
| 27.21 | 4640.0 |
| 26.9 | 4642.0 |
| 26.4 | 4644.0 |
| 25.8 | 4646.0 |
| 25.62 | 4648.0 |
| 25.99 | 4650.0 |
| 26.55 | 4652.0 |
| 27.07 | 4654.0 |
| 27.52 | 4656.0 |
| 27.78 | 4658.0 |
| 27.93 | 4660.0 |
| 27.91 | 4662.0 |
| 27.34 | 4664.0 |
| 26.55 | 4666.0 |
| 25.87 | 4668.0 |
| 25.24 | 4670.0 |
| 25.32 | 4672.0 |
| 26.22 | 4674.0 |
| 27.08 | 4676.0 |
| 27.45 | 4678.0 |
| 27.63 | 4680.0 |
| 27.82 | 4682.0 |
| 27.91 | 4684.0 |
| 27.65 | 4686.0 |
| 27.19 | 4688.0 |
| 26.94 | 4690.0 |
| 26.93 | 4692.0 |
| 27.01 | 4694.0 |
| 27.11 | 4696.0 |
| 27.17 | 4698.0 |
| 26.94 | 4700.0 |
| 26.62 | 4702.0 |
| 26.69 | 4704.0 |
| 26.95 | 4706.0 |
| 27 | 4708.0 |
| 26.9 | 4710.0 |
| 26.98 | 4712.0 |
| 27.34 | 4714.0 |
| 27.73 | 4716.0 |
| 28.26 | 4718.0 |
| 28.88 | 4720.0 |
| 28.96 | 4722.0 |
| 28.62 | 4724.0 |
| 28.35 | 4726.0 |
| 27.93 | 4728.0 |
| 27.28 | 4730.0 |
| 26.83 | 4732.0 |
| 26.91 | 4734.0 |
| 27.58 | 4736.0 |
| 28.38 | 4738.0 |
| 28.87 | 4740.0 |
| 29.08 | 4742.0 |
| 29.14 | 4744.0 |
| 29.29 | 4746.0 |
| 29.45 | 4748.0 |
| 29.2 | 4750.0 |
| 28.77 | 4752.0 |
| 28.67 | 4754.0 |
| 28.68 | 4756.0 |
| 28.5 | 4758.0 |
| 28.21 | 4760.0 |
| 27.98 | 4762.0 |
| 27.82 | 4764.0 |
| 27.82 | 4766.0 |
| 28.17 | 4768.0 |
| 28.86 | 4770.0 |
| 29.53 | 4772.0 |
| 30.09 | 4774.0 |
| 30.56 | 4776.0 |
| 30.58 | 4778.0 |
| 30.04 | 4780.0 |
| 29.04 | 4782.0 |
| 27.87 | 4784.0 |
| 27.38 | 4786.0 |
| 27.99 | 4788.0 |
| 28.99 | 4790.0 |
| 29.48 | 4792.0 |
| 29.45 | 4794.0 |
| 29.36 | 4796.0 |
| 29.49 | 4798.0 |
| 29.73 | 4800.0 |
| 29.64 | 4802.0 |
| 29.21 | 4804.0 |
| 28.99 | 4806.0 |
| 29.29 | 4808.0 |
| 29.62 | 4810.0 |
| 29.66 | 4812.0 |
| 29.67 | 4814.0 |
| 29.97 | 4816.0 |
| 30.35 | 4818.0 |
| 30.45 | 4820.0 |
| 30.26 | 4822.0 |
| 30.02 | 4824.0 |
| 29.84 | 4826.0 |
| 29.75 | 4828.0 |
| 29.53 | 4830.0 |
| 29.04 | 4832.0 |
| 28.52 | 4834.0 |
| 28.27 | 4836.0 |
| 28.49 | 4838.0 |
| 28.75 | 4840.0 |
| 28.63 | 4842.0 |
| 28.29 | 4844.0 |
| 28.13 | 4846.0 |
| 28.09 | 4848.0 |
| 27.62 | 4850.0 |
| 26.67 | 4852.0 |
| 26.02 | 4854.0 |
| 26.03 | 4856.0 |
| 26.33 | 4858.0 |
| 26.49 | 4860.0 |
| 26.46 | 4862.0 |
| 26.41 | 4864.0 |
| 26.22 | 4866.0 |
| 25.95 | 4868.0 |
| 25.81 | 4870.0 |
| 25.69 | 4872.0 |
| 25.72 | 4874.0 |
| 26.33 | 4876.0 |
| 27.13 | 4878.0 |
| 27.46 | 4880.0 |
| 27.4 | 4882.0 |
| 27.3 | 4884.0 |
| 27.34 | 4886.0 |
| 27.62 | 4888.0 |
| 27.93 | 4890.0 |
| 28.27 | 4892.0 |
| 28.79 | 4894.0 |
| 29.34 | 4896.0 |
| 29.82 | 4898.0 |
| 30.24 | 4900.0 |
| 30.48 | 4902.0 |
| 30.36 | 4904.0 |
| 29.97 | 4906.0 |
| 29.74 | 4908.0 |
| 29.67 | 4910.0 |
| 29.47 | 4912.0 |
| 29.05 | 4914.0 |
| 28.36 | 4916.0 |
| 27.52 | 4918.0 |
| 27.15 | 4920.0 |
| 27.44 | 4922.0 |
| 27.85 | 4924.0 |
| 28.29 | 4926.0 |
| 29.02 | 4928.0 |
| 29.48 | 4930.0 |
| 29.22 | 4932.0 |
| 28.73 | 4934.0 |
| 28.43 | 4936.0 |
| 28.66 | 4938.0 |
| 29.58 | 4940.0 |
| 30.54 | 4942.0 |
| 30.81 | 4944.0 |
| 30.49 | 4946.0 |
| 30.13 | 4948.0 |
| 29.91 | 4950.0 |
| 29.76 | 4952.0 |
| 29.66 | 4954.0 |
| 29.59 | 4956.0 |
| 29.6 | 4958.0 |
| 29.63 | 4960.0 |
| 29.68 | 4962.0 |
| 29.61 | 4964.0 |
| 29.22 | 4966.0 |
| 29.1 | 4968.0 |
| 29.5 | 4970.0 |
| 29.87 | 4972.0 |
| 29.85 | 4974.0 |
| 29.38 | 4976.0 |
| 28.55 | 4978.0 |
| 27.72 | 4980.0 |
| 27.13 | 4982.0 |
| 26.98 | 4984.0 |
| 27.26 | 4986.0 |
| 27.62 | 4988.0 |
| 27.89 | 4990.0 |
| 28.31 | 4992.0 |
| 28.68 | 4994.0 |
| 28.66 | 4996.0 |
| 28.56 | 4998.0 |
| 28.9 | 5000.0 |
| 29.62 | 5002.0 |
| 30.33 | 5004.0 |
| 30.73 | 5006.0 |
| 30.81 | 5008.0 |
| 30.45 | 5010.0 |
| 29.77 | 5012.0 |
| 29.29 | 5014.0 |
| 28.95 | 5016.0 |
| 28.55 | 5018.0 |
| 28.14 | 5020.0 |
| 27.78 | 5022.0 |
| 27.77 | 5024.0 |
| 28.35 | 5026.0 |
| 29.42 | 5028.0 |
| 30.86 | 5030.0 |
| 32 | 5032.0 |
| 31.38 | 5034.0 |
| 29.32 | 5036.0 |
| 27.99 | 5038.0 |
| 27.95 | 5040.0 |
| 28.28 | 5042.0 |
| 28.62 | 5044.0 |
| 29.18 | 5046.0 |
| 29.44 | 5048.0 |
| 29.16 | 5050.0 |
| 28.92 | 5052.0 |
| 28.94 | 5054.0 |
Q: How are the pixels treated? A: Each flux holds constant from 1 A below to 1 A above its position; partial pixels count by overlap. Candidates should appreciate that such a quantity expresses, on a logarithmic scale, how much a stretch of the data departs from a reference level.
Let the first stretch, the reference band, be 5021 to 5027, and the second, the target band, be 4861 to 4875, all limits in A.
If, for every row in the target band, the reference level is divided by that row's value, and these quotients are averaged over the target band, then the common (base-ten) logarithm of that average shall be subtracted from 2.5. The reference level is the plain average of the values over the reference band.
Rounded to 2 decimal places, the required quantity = 2.47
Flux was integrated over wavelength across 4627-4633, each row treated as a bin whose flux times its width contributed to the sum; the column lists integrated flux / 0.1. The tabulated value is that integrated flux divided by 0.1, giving 1745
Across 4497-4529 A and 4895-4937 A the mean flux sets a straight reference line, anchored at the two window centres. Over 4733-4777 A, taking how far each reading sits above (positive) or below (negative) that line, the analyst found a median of 0.6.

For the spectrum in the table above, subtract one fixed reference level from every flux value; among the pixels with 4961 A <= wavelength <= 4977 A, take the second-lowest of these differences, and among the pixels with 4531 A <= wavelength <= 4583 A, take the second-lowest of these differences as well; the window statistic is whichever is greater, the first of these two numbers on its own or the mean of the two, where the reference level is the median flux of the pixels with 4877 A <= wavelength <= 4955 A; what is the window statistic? 0.2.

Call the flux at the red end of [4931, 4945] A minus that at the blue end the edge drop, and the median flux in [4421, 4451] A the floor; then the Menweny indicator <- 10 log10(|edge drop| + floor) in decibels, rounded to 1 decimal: 14.2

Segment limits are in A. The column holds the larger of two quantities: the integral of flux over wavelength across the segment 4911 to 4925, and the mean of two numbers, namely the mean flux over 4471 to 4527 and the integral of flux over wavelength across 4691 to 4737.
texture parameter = 644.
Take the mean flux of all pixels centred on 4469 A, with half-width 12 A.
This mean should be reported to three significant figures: 24.4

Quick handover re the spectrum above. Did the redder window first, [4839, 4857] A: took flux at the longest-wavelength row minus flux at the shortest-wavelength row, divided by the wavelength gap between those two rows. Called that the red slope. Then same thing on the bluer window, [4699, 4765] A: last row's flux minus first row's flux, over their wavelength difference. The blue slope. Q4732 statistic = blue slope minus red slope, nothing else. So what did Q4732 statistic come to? 0.18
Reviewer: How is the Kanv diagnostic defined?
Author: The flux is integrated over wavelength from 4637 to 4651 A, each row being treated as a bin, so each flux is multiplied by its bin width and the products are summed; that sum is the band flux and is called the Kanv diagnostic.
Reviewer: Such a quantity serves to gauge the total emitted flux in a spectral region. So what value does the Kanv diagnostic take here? 371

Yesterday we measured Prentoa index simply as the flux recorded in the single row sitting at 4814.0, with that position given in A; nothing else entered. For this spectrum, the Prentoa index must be 29.67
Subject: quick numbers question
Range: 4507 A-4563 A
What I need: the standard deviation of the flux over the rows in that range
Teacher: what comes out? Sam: 1.3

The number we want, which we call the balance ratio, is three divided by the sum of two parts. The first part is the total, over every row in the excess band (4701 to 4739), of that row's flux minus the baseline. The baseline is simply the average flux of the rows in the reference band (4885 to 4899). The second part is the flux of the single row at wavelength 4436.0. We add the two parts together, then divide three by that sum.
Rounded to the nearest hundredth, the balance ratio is 0.35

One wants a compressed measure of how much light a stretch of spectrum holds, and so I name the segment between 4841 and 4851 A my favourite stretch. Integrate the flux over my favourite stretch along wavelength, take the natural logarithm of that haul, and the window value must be 5.64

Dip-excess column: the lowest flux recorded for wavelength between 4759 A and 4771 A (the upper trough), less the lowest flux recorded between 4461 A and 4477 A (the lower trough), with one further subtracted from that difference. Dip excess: 4.0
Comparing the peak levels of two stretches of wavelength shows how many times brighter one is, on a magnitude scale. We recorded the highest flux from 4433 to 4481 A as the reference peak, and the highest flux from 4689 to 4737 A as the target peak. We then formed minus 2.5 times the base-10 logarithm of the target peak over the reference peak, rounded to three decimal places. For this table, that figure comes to -0.069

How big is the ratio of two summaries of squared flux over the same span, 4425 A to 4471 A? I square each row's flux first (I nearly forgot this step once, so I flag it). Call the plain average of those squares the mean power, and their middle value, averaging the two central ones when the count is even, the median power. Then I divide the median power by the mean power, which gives 0.99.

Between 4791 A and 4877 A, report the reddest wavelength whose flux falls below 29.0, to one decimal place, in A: 4876.0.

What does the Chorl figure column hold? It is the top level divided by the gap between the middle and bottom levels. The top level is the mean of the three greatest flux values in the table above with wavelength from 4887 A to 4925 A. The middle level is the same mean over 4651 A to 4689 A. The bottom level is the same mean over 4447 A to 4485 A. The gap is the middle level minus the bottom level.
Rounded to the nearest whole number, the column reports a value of 28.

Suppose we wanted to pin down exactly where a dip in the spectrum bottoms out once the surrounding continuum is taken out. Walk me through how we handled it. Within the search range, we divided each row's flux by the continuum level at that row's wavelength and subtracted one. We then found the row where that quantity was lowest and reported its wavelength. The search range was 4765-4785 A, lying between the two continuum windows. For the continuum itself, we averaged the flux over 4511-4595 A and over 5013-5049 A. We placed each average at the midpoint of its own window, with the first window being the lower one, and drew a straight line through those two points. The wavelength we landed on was 4784.0 A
